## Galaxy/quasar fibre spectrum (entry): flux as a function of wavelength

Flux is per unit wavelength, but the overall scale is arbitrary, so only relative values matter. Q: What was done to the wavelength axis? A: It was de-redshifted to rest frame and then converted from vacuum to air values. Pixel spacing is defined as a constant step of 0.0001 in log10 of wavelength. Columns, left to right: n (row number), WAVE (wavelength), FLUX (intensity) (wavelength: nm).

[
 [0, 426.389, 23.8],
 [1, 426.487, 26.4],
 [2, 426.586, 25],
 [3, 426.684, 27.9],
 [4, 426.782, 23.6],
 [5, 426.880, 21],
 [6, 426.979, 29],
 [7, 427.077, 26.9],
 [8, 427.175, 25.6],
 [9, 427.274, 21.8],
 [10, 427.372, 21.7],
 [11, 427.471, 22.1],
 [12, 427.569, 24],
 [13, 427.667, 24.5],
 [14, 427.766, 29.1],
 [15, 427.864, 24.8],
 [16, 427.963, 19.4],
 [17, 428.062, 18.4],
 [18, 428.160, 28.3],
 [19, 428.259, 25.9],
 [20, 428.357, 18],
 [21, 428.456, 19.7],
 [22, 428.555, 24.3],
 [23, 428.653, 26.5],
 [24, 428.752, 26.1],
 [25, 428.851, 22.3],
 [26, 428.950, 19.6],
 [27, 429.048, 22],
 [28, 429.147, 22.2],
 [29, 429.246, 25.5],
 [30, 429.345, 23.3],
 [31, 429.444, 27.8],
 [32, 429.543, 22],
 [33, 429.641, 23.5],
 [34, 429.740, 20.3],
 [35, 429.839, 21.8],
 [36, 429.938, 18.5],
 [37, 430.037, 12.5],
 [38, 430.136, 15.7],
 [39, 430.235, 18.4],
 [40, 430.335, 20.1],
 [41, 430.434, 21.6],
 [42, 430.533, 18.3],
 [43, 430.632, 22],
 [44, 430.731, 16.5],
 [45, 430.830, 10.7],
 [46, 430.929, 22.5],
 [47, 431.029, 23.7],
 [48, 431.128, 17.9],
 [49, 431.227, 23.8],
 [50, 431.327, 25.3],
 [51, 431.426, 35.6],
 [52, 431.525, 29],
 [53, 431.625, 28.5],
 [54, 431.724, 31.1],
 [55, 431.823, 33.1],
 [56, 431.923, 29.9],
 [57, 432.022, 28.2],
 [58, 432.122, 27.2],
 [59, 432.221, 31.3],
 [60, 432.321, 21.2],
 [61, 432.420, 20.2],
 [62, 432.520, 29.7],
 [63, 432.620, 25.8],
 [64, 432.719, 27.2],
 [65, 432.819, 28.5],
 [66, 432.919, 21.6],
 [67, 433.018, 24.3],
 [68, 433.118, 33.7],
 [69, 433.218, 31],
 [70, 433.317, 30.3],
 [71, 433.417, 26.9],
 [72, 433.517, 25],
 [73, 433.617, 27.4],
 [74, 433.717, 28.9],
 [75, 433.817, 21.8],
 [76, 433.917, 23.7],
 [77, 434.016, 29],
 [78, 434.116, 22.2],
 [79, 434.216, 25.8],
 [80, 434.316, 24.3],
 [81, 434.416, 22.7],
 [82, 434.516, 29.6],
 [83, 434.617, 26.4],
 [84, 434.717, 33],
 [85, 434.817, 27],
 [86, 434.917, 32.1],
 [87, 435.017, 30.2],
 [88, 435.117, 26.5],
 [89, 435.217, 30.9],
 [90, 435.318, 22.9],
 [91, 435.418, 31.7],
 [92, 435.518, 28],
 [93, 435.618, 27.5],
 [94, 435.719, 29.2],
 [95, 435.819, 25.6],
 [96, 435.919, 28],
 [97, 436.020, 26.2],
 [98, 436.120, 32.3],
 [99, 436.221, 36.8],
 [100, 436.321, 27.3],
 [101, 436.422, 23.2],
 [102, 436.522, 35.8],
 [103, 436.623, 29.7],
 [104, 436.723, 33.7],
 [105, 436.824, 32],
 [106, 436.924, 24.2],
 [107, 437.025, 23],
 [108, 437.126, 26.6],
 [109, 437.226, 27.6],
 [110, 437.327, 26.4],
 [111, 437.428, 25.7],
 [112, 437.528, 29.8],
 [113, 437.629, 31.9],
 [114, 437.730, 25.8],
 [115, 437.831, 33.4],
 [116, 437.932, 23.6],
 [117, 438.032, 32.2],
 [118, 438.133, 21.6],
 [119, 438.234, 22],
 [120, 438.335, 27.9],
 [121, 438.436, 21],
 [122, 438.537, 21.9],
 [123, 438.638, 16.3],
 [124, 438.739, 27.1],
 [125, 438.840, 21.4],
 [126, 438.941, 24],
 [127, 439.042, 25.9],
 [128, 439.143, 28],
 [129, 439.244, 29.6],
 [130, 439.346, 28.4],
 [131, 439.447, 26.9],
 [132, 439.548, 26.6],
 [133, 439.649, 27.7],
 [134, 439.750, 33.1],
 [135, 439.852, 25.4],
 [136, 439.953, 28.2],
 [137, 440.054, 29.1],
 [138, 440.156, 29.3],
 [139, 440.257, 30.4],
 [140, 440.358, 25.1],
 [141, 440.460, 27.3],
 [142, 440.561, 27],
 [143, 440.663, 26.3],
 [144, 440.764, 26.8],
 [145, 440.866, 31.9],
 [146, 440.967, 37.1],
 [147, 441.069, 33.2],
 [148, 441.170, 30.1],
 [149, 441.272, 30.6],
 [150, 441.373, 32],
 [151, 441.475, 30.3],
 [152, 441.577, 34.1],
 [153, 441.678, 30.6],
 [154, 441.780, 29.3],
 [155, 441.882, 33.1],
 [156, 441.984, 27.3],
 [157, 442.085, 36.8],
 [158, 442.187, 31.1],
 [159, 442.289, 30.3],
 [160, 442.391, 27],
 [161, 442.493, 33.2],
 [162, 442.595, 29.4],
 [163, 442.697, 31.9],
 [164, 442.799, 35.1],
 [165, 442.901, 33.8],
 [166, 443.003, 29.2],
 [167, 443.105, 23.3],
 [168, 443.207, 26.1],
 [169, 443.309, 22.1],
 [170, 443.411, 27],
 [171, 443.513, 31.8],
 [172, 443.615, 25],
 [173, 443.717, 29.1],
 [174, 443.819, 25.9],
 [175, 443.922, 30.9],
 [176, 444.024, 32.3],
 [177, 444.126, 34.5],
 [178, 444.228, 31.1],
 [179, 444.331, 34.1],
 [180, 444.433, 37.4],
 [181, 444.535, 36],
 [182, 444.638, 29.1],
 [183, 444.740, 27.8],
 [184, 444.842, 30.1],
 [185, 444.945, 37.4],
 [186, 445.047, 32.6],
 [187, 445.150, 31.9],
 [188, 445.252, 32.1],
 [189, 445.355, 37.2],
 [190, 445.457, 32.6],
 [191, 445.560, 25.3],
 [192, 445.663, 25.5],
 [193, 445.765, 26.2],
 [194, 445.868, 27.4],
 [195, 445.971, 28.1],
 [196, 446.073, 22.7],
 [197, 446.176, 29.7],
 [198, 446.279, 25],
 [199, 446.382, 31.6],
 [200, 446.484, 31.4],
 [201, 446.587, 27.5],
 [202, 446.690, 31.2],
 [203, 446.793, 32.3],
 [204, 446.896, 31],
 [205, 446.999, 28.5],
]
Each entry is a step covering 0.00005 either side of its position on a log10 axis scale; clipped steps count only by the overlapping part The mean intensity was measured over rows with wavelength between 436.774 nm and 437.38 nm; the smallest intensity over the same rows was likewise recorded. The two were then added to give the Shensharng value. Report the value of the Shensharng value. 50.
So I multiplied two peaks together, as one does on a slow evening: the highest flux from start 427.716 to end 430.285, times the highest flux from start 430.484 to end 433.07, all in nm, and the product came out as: 1036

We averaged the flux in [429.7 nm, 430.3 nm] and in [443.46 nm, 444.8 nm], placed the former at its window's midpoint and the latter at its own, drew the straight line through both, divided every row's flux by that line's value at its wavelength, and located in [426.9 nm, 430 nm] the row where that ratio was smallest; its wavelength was 429.938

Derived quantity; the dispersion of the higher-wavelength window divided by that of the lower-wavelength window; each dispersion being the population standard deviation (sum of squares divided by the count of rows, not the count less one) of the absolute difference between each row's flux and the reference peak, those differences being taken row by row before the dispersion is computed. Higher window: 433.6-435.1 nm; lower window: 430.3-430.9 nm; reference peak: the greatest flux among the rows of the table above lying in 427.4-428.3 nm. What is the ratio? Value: 0.61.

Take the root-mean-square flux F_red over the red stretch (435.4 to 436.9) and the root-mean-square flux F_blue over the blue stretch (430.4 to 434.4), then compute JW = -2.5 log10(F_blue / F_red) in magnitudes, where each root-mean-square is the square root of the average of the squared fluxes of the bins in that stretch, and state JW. 0.2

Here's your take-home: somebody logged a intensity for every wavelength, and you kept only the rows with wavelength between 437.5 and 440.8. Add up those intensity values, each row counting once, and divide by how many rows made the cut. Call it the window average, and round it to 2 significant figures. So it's 27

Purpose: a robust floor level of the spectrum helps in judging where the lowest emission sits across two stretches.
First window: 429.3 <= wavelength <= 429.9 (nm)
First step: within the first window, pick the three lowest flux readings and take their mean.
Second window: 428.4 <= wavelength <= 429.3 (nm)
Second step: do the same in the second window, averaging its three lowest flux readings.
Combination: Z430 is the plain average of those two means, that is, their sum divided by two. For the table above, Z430 20.9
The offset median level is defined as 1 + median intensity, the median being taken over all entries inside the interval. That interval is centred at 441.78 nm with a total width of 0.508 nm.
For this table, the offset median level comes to 32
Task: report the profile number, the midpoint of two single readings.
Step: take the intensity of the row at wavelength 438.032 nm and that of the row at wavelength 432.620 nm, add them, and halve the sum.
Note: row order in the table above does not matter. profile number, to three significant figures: 29.0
